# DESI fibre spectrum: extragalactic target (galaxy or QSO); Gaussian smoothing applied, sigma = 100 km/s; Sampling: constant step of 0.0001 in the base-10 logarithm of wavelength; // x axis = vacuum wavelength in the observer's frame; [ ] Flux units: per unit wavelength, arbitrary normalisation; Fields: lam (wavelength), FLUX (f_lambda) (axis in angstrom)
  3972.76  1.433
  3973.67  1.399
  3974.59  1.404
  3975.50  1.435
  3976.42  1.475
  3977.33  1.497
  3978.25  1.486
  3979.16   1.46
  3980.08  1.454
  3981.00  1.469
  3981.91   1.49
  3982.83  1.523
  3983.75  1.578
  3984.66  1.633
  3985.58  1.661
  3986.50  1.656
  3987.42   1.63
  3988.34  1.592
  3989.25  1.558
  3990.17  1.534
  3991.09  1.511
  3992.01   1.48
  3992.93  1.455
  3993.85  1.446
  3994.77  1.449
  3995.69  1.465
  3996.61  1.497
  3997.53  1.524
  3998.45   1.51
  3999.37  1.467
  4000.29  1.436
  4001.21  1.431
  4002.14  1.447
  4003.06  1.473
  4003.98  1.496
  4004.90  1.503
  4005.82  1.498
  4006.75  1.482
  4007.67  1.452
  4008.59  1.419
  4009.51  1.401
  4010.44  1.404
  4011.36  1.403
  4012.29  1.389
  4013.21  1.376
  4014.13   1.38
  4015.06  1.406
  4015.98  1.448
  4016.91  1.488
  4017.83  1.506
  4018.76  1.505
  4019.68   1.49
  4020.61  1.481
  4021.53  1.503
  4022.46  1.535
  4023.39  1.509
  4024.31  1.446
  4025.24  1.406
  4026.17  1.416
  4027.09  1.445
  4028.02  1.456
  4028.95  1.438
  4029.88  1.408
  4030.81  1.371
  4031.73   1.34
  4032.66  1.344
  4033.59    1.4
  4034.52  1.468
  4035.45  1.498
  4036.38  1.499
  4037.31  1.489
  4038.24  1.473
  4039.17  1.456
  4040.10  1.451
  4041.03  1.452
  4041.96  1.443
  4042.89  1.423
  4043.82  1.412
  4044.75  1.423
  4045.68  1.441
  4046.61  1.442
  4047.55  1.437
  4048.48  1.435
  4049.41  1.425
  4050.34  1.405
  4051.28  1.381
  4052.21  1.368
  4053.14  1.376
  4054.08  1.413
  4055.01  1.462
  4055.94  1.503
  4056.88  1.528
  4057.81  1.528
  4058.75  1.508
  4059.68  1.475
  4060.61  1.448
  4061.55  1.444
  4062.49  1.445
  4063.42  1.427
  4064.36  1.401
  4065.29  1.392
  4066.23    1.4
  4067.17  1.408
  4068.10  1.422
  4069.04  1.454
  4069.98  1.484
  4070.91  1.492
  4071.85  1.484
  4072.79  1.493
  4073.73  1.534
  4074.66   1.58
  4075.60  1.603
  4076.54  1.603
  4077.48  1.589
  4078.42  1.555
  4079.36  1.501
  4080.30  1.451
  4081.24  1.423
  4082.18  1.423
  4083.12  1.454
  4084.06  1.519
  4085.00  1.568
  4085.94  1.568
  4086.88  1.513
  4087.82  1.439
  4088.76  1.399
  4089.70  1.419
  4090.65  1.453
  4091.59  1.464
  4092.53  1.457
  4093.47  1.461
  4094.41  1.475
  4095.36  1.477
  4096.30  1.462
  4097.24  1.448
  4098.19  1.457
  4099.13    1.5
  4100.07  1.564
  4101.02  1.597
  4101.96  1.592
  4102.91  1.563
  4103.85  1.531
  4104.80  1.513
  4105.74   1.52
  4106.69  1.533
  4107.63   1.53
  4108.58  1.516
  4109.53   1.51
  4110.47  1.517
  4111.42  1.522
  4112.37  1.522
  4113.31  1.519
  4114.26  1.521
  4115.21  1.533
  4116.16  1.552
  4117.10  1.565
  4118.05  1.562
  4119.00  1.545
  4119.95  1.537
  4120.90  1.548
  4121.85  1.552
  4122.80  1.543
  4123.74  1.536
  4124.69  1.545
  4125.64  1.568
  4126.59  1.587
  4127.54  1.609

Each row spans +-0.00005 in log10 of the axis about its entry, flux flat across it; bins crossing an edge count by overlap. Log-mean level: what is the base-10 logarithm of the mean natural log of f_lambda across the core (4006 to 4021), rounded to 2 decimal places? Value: -0.44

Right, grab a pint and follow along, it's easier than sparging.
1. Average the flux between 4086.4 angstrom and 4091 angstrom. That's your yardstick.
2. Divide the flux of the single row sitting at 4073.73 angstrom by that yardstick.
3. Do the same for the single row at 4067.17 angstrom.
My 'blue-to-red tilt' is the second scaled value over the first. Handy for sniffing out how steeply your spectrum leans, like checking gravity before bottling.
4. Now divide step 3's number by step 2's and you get 0.92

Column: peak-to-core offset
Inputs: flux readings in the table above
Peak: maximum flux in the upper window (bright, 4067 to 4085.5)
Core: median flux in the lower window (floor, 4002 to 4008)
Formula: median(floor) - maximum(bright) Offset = -0.121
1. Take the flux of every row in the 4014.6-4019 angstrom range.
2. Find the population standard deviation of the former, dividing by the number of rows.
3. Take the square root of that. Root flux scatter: 0.20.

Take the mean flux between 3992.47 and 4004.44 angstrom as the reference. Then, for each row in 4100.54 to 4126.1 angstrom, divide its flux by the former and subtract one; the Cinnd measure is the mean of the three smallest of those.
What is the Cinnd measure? 0.030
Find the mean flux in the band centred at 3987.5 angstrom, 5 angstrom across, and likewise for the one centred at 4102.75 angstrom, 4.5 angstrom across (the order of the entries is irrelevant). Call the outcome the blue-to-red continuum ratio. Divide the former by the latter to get 1.04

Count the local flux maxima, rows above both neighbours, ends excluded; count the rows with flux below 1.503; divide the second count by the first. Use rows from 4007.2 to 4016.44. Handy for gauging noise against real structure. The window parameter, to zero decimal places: 10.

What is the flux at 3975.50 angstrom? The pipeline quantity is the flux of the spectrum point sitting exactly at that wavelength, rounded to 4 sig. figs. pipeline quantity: 1.435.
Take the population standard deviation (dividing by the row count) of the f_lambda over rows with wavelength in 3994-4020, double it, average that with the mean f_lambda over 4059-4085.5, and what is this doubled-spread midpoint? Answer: 0.784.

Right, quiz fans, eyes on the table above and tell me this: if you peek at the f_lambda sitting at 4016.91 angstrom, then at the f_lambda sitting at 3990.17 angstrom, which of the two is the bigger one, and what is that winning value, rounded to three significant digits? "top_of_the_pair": 1.53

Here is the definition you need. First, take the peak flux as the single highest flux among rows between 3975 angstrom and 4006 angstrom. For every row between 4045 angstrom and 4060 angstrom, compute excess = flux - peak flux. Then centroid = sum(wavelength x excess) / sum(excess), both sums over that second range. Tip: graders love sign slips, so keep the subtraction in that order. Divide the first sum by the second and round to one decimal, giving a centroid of 4052.1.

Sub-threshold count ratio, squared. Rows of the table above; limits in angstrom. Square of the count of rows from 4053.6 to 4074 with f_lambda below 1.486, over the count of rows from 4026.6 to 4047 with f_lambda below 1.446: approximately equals 1.33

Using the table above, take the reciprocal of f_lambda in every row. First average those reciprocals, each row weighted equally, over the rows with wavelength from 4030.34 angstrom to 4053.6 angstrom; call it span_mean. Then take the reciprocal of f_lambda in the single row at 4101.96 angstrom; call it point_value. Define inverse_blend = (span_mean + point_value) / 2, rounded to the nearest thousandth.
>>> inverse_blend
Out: 0.665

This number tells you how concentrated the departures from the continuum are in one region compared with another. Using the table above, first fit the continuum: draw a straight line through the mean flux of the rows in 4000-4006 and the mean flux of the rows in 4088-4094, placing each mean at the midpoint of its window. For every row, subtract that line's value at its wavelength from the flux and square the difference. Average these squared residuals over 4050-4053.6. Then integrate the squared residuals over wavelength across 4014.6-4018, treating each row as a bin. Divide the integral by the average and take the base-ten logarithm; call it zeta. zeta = 0.0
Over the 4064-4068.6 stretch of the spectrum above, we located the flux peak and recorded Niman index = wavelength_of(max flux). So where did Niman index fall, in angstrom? 4068.10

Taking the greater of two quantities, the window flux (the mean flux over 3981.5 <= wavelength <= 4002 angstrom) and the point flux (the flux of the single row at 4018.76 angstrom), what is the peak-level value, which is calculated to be 1.52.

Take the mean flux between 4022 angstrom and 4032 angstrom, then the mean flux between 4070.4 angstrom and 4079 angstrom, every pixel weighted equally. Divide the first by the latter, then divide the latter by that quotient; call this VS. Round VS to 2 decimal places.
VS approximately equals 1.67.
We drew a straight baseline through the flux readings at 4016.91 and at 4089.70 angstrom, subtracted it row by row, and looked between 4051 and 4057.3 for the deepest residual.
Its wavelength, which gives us 4052.21 angstrom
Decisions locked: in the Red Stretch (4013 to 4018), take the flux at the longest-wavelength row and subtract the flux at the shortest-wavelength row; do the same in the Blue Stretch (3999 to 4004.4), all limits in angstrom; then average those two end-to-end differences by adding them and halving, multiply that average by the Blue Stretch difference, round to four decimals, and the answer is 0.0023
